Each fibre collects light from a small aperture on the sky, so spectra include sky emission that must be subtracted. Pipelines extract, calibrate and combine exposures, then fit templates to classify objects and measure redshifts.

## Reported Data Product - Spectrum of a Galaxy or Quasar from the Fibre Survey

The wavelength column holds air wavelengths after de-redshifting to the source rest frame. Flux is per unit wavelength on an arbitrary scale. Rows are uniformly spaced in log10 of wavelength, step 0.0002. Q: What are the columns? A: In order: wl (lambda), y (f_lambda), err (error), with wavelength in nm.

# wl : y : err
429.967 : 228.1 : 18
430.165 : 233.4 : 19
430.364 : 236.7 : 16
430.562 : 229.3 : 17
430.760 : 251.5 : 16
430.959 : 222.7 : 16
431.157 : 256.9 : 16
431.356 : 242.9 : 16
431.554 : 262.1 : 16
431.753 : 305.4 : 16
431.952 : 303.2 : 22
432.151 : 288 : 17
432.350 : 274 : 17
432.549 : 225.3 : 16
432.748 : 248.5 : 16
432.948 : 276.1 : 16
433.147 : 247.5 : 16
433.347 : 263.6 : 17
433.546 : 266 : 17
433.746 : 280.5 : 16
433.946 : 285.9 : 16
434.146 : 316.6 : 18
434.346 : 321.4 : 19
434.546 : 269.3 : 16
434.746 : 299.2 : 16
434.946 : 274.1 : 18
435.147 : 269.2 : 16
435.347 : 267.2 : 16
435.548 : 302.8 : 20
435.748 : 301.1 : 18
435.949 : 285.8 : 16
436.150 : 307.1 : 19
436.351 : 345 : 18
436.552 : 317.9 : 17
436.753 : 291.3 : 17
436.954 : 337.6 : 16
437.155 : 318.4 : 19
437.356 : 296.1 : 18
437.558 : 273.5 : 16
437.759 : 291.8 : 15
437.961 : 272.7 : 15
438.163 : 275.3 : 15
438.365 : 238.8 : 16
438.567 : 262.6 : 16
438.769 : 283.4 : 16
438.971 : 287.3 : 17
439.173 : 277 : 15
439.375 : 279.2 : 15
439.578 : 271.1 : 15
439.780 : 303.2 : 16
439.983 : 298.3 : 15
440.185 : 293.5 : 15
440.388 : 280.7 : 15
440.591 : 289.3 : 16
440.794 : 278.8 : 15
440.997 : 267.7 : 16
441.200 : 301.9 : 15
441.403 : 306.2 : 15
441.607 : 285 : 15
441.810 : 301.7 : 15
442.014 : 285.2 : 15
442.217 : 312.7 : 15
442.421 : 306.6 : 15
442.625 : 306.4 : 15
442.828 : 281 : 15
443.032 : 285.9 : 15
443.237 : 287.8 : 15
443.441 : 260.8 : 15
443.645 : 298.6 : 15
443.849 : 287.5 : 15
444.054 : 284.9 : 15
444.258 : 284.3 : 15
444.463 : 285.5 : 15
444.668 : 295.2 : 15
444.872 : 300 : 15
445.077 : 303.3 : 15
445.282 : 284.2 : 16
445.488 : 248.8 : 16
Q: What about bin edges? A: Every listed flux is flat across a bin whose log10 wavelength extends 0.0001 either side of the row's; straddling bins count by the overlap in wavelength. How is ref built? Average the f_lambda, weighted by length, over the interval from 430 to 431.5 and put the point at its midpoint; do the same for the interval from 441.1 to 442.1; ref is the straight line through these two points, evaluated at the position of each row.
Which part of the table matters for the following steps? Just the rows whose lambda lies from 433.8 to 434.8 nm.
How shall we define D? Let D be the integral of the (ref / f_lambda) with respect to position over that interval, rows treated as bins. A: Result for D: 0.87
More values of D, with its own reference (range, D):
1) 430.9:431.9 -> 0.94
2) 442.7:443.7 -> 1.08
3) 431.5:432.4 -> 0.77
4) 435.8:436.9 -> 0.96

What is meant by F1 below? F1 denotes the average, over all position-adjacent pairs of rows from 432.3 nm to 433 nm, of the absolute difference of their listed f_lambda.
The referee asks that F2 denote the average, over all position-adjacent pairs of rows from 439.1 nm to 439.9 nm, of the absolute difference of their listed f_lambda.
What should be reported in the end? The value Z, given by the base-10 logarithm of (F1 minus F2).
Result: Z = 1.28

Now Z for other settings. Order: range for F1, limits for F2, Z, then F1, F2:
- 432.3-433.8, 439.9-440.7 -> 1.15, 23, 9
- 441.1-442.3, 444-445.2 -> 1.12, 17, 4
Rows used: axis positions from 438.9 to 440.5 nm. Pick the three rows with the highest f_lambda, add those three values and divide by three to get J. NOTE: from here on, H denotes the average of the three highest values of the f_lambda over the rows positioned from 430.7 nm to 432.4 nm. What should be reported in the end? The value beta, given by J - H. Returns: -1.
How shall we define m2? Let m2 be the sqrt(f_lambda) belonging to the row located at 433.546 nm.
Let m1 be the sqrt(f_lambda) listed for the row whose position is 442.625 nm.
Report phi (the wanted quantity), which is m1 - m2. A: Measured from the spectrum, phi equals 1.2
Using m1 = 17.5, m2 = 16.3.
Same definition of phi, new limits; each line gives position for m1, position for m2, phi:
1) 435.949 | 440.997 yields 0.5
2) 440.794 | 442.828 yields -0.1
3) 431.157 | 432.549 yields 1.0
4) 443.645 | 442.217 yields -0.4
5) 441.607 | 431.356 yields 1.3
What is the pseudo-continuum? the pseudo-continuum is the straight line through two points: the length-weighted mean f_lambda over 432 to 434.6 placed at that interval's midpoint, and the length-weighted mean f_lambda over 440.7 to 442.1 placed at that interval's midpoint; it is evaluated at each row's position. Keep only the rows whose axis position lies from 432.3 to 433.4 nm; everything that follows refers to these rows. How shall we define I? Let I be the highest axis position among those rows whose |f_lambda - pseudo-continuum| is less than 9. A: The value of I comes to 432.948 nm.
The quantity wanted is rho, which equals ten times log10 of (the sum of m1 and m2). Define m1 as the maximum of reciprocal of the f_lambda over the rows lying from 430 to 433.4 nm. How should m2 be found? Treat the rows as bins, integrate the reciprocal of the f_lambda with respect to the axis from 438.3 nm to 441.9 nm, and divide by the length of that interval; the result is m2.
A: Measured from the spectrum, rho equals -21.0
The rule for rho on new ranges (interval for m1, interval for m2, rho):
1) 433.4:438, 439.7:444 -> -21.4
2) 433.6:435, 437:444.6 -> -21.4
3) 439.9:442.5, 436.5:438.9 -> -21.4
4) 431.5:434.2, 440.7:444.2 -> -21.0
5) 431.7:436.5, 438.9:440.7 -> -21.0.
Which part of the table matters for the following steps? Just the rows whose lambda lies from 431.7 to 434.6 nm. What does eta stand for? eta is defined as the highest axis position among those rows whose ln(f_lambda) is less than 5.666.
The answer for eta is 434.546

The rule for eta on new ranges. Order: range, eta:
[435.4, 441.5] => 440.997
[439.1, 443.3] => 443.237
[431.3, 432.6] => 432.549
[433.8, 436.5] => 435.949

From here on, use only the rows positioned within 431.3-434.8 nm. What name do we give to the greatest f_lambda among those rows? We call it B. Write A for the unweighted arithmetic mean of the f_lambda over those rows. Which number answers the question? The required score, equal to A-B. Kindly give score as -45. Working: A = 276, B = 321.4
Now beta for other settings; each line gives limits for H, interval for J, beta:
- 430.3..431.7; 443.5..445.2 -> 44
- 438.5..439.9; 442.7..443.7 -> -1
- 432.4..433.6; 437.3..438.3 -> 19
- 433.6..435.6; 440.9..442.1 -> -10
